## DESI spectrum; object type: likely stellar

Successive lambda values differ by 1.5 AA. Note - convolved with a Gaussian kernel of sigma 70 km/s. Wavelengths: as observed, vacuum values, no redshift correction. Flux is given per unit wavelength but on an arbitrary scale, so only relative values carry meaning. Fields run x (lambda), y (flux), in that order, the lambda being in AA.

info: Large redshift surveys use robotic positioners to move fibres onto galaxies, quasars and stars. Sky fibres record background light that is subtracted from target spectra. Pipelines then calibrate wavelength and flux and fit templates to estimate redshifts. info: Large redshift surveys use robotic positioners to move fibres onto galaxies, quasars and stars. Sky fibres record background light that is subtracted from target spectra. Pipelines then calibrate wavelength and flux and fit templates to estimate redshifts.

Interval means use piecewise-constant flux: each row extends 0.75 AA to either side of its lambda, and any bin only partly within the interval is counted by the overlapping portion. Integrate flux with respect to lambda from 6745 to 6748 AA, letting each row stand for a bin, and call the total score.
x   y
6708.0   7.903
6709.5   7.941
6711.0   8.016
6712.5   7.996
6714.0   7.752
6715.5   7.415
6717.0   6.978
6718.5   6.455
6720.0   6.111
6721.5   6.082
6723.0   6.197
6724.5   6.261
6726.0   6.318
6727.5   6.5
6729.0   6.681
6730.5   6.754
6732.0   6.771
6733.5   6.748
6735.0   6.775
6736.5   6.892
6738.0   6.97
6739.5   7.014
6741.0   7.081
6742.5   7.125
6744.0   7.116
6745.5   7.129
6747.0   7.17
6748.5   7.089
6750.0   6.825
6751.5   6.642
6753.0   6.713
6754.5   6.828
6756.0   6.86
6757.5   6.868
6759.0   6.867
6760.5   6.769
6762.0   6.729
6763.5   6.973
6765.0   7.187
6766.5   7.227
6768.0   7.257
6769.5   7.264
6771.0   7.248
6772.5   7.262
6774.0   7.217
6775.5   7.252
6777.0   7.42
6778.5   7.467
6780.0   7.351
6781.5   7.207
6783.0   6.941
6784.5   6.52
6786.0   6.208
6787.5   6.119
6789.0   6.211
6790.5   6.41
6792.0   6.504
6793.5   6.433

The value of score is 21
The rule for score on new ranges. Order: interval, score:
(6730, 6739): 61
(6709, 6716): 55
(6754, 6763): 61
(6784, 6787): 19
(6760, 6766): 42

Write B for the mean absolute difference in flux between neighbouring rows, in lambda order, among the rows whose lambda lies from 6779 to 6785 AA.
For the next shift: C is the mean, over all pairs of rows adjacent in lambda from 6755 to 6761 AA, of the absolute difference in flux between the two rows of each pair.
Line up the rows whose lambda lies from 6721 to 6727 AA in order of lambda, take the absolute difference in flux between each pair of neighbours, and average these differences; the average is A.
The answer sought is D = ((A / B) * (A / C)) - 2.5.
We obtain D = -2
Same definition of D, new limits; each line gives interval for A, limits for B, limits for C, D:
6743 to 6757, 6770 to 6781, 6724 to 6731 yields -1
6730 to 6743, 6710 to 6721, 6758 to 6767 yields -2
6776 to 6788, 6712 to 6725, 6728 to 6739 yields 0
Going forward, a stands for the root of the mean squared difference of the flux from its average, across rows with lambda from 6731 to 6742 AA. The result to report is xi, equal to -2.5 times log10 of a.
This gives 2.3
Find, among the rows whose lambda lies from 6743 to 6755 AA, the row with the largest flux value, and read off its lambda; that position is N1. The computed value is 6747.0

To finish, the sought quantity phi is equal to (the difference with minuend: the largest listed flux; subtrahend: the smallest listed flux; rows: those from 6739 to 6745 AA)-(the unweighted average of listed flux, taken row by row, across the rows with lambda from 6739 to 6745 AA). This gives -7.0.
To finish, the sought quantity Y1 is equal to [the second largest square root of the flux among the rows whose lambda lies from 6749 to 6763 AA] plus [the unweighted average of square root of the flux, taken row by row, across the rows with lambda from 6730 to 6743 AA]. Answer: 5.25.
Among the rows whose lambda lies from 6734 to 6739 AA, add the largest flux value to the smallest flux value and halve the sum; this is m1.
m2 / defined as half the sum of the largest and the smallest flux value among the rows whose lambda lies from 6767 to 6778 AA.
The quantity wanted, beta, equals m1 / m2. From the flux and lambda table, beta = 0.94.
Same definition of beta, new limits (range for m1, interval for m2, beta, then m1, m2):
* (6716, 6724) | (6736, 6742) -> 0.93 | 6.5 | 7.0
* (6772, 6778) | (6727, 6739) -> 1.09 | 7.3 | 6.7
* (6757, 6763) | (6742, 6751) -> 0.97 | 6.8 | 7.0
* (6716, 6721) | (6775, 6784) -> 0.91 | 6.5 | 7.2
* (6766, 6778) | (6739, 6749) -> 1.03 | 7.3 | 7.1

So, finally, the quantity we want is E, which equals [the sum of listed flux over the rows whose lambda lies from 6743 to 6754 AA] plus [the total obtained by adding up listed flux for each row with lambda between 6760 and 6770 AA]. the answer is 98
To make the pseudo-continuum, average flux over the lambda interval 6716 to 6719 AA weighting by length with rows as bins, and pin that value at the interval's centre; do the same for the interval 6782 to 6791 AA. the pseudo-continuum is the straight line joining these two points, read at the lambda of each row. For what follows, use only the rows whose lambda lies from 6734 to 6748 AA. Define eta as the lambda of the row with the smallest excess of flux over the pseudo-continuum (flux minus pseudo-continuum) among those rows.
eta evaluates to 6735.0 AA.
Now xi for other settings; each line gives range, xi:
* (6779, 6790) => 0.8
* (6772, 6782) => 2.6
